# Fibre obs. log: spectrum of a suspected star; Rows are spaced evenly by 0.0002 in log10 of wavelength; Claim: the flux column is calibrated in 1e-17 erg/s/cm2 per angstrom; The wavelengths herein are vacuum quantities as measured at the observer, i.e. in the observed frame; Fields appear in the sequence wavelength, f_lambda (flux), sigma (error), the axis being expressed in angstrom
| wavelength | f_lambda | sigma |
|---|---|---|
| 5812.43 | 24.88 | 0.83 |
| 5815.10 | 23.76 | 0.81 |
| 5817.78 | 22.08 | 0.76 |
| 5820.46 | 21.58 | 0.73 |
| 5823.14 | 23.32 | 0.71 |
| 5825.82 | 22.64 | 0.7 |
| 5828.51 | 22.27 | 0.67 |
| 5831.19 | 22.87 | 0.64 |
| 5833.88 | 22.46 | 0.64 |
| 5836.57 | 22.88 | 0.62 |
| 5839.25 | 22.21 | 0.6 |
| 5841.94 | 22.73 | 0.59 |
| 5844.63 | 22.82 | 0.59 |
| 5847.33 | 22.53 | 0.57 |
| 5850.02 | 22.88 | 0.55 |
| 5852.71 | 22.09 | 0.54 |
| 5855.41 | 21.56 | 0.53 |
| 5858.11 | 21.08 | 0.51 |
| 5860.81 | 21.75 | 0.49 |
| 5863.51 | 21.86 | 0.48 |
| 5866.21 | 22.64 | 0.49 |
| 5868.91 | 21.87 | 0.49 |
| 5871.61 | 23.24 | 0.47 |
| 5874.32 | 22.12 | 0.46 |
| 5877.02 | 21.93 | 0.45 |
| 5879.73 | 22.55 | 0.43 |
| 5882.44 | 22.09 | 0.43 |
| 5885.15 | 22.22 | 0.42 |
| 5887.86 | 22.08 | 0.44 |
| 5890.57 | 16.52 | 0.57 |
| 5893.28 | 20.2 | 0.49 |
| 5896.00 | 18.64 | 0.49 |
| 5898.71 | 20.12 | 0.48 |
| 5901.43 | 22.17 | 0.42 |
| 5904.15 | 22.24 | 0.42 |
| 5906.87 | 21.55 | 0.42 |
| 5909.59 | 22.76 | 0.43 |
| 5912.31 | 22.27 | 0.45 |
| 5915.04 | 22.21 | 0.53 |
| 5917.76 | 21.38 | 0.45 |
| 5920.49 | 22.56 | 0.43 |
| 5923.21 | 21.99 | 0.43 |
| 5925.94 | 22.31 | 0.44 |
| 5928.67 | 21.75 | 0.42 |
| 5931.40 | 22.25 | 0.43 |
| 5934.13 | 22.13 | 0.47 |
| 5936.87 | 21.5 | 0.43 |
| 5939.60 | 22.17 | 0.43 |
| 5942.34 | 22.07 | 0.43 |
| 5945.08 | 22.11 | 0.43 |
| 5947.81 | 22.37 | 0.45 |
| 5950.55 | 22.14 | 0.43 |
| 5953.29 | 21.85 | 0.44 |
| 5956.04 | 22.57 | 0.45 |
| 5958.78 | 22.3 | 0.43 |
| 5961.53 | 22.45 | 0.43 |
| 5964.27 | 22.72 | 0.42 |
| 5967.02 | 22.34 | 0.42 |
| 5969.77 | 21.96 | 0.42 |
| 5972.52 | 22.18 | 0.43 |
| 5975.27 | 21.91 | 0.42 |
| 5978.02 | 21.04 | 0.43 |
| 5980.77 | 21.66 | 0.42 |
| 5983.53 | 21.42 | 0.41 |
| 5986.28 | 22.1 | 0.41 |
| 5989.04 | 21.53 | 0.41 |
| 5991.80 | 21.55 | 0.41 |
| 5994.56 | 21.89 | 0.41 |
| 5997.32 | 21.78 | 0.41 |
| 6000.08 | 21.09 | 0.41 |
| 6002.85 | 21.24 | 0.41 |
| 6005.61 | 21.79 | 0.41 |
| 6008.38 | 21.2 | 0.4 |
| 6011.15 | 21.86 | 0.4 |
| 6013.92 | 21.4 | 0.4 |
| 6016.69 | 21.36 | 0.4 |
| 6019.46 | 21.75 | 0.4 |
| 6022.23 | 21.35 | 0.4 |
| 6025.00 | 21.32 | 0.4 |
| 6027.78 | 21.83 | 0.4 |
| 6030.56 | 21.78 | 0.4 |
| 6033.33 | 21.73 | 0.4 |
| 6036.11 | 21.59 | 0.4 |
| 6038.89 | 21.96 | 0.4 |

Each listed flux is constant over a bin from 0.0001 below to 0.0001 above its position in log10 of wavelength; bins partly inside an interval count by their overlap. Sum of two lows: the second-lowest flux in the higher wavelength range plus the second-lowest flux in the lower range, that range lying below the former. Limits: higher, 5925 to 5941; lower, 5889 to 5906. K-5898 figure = 40.4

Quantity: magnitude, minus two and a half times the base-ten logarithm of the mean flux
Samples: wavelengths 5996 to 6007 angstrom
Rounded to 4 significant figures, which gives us -3.330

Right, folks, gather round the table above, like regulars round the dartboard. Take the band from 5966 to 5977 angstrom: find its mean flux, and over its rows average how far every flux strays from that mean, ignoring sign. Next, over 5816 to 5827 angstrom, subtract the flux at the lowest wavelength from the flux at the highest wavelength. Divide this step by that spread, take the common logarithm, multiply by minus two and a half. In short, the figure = -1.3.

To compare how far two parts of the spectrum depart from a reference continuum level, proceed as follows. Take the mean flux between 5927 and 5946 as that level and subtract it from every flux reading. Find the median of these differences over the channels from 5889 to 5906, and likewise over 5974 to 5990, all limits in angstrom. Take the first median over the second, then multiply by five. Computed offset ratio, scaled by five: 23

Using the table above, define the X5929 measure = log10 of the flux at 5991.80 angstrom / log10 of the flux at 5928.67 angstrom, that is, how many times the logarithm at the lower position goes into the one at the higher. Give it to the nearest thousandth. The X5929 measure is 0.997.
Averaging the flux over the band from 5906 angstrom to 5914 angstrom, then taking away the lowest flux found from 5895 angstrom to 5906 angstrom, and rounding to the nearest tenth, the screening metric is 3.6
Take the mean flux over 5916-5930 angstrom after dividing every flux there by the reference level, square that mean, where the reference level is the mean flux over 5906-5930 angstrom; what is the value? 0.99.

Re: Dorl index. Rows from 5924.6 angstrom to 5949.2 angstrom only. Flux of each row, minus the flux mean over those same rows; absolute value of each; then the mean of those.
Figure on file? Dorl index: 0.20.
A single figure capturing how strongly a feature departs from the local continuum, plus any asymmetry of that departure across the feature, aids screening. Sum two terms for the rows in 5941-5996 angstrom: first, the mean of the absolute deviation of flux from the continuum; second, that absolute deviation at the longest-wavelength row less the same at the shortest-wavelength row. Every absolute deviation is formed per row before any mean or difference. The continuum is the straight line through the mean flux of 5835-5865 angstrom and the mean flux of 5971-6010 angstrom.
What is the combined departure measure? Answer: 0.5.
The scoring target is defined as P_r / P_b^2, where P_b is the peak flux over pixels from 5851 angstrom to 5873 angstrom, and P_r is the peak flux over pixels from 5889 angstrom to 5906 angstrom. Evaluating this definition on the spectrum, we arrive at 0.0412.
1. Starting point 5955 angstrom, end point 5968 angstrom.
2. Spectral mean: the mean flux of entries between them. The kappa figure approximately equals 22.5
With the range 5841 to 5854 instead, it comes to 22.6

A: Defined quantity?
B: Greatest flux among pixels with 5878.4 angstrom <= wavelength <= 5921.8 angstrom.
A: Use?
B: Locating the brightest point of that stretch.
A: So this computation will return 22.76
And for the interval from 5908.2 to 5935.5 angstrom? 22.76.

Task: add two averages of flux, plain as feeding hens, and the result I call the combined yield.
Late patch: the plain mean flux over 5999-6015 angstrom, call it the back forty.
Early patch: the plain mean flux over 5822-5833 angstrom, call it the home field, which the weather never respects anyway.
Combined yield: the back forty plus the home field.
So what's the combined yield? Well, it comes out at 44.2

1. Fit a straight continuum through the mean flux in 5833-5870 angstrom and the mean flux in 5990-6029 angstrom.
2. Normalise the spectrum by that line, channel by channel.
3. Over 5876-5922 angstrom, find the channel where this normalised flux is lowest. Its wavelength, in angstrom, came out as 5890.57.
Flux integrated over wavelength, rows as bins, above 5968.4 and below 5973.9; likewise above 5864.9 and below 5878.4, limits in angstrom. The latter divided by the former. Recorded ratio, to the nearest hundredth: 2.49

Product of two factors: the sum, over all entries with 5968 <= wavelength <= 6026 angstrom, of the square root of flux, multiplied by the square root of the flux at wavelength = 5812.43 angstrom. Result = 487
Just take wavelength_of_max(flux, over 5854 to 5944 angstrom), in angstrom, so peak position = 5871.61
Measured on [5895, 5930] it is 5909.59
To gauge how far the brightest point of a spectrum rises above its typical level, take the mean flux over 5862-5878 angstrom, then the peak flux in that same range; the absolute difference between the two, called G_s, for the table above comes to 1.0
